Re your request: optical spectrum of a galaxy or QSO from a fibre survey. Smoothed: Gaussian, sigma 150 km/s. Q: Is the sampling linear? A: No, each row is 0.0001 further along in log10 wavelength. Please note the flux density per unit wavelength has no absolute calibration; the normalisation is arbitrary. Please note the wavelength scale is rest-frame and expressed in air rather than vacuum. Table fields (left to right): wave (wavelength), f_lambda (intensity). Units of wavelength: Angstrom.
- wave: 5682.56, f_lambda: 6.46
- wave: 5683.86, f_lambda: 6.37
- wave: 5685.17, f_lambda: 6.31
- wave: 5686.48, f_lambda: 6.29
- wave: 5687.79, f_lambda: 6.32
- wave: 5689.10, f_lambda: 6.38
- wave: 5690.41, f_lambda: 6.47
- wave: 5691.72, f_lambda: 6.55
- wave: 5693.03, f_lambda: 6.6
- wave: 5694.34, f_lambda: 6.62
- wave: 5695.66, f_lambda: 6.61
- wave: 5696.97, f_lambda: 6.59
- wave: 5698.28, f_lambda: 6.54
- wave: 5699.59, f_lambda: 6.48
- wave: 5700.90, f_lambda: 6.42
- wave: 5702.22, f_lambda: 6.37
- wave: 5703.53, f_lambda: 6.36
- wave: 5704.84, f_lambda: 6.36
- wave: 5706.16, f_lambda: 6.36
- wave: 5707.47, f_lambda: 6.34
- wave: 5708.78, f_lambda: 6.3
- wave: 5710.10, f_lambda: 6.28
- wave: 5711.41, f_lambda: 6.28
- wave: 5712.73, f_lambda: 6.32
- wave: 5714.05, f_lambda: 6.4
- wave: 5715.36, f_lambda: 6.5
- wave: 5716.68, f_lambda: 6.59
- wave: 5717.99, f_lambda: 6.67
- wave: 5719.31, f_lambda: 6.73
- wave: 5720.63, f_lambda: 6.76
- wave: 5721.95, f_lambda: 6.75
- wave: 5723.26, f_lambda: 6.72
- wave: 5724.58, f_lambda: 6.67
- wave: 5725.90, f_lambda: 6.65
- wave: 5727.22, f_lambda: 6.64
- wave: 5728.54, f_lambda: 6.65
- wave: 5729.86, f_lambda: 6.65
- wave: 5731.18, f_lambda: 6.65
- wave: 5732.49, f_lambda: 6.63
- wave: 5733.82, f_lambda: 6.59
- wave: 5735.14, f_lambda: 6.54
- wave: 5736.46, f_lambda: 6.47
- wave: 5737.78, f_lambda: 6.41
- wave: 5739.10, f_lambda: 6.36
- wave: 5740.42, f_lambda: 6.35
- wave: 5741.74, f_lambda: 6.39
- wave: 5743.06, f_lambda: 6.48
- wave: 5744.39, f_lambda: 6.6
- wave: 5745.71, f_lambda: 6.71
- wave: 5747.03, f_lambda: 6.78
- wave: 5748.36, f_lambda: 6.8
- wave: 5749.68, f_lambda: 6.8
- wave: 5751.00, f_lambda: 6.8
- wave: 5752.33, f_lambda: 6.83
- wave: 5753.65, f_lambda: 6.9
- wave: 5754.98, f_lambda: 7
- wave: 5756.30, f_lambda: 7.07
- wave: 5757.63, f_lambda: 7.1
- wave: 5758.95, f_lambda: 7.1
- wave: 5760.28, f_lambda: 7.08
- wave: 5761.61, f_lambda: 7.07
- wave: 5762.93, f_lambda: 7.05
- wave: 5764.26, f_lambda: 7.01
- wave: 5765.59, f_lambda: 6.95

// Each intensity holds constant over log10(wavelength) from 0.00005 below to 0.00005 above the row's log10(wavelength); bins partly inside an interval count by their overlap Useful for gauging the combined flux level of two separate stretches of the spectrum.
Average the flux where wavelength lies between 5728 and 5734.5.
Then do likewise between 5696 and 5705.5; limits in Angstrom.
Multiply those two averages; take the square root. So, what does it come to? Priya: 6.54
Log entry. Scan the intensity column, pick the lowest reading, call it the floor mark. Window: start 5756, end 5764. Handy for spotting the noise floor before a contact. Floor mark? 7.05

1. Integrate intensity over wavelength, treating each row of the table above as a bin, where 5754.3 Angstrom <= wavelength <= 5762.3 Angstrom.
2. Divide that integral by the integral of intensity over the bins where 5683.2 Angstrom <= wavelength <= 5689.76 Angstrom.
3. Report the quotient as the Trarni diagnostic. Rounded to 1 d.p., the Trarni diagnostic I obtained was 1.4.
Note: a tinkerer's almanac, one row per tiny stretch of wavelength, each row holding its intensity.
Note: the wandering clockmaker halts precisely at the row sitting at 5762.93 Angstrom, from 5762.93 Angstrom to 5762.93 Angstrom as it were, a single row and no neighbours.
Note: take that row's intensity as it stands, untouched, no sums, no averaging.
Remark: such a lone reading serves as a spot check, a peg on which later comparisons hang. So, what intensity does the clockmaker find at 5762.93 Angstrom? 7.05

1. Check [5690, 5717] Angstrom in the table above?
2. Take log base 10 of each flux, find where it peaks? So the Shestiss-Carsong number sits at 5694.34 Angstrom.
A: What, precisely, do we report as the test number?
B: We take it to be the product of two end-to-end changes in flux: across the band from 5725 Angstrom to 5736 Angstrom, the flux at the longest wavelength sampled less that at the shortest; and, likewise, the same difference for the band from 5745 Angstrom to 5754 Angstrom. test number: -0.021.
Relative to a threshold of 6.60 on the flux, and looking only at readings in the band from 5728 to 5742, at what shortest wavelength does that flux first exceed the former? 5728.54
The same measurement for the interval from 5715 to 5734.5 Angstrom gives 5717.99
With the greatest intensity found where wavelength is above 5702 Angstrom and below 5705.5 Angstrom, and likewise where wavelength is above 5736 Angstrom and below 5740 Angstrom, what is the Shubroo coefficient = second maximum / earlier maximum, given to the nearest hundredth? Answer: 1.02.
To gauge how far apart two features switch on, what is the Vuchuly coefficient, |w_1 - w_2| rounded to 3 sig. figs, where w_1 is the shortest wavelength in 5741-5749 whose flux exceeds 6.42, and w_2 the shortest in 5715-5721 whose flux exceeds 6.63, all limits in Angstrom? 25.1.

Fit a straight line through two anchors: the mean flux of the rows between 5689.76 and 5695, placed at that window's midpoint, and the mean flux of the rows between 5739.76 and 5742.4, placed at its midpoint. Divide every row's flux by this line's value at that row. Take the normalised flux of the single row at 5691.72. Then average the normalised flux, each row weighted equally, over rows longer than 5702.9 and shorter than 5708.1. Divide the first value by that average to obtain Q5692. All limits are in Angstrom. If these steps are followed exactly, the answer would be 1.02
